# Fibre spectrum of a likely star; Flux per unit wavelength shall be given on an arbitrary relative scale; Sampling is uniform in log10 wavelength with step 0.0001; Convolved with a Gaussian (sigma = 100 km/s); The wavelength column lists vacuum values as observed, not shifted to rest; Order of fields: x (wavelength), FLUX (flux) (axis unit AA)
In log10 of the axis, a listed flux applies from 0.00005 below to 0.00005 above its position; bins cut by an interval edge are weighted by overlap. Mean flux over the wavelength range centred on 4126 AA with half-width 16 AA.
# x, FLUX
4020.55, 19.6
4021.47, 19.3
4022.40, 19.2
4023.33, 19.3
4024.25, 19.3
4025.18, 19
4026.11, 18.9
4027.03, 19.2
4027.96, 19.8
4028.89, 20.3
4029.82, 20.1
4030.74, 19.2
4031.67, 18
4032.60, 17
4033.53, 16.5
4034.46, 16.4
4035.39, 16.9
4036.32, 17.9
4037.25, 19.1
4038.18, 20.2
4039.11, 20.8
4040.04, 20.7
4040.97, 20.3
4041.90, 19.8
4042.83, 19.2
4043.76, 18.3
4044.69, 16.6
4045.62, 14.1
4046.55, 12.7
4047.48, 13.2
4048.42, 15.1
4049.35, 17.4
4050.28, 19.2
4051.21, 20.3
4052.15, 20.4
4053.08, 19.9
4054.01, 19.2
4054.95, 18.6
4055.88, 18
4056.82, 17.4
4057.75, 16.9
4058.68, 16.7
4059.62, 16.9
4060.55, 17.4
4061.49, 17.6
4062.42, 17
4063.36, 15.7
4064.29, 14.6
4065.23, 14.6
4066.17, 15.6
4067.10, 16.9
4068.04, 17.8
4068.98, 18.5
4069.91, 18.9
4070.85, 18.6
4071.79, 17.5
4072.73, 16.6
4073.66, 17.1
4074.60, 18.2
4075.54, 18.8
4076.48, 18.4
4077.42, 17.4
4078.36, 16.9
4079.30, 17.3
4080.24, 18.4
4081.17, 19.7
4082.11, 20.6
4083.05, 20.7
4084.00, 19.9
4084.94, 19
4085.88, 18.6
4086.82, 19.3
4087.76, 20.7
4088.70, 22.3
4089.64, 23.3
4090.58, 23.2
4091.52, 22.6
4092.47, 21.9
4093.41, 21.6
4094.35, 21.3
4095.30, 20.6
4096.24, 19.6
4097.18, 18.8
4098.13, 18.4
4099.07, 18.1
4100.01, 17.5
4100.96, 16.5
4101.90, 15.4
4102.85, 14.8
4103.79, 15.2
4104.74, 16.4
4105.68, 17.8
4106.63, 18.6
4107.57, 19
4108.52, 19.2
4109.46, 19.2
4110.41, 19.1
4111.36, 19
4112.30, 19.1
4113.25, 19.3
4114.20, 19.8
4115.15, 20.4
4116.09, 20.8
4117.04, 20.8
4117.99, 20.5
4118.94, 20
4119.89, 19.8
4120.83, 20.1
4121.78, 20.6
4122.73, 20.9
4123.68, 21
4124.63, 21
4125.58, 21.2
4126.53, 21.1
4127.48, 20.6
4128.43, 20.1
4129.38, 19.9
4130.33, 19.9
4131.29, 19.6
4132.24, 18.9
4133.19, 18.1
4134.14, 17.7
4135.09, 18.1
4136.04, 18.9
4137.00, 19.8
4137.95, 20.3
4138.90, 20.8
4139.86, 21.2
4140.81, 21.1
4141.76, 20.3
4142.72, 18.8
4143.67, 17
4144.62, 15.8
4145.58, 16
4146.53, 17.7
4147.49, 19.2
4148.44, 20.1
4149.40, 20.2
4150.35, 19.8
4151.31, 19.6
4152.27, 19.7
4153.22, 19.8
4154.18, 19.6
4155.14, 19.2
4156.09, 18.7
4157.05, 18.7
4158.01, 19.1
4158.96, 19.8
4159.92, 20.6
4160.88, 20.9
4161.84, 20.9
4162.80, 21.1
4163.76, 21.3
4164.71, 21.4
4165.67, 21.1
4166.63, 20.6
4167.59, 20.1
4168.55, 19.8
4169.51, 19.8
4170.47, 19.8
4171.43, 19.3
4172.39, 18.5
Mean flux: 20.0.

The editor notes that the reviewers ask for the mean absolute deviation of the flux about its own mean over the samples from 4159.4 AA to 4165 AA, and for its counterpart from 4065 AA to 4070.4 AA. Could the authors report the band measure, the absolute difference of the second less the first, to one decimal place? 1.1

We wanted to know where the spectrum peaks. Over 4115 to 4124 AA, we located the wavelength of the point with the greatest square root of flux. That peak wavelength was 4123.68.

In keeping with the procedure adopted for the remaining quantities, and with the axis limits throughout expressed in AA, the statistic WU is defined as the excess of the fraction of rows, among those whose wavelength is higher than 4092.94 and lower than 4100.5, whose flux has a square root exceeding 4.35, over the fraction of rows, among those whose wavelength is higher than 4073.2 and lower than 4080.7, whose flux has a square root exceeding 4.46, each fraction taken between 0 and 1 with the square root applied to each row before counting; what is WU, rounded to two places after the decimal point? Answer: 0.50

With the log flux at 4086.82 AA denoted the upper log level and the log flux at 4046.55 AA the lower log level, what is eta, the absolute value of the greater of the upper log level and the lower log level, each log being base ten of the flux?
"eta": 1.29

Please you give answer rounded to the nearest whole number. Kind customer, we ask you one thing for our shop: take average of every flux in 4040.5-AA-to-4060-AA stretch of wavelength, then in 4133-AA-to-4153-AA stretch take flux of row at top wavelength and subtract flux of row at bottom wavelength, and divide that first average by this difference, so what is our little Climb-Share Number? 11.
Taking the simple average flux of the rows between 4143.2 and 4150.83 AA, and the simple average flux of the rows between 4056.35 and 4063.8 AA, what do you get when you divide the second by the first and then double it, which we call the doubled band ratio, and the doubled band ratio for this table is 1.86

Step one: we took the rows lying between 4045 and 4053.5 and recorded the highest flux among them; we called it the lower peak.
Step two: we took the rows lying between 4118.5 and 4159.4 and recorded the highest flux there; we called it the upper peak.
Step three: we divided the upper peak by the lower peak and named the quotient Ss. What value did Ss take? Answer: 1.04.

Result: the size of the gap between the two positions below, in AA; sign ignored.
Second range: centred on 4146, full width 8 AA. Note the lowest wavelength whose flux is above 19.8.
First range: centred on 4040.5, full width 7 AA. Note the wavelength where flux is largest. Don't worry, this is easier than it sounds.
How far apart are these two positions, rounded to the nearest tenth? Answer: 109.3 AA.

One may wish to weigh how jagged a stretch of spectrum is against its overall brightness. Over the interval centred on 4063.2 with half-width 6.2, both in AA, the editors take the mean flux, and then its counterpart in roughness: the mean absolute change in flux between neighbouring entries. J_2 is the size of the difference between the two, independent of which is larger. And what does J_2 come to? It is 16.0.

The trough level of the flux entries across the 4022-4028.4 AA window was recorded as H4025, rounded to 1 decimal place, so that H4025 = 18.9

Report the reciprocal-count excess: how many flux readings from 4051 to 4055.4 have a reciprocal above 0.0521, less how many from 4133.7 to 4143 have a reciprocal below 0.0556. -8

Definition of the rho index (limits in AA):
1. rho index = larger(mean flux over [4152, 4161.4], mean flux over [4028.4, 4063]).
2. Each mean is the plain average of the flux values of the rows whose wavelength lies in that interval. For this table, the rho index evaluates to 19.6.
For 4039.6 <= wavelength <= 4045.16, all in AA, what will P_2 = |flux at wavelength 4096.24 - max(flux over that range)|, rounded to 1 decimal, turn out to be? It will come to 1.1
